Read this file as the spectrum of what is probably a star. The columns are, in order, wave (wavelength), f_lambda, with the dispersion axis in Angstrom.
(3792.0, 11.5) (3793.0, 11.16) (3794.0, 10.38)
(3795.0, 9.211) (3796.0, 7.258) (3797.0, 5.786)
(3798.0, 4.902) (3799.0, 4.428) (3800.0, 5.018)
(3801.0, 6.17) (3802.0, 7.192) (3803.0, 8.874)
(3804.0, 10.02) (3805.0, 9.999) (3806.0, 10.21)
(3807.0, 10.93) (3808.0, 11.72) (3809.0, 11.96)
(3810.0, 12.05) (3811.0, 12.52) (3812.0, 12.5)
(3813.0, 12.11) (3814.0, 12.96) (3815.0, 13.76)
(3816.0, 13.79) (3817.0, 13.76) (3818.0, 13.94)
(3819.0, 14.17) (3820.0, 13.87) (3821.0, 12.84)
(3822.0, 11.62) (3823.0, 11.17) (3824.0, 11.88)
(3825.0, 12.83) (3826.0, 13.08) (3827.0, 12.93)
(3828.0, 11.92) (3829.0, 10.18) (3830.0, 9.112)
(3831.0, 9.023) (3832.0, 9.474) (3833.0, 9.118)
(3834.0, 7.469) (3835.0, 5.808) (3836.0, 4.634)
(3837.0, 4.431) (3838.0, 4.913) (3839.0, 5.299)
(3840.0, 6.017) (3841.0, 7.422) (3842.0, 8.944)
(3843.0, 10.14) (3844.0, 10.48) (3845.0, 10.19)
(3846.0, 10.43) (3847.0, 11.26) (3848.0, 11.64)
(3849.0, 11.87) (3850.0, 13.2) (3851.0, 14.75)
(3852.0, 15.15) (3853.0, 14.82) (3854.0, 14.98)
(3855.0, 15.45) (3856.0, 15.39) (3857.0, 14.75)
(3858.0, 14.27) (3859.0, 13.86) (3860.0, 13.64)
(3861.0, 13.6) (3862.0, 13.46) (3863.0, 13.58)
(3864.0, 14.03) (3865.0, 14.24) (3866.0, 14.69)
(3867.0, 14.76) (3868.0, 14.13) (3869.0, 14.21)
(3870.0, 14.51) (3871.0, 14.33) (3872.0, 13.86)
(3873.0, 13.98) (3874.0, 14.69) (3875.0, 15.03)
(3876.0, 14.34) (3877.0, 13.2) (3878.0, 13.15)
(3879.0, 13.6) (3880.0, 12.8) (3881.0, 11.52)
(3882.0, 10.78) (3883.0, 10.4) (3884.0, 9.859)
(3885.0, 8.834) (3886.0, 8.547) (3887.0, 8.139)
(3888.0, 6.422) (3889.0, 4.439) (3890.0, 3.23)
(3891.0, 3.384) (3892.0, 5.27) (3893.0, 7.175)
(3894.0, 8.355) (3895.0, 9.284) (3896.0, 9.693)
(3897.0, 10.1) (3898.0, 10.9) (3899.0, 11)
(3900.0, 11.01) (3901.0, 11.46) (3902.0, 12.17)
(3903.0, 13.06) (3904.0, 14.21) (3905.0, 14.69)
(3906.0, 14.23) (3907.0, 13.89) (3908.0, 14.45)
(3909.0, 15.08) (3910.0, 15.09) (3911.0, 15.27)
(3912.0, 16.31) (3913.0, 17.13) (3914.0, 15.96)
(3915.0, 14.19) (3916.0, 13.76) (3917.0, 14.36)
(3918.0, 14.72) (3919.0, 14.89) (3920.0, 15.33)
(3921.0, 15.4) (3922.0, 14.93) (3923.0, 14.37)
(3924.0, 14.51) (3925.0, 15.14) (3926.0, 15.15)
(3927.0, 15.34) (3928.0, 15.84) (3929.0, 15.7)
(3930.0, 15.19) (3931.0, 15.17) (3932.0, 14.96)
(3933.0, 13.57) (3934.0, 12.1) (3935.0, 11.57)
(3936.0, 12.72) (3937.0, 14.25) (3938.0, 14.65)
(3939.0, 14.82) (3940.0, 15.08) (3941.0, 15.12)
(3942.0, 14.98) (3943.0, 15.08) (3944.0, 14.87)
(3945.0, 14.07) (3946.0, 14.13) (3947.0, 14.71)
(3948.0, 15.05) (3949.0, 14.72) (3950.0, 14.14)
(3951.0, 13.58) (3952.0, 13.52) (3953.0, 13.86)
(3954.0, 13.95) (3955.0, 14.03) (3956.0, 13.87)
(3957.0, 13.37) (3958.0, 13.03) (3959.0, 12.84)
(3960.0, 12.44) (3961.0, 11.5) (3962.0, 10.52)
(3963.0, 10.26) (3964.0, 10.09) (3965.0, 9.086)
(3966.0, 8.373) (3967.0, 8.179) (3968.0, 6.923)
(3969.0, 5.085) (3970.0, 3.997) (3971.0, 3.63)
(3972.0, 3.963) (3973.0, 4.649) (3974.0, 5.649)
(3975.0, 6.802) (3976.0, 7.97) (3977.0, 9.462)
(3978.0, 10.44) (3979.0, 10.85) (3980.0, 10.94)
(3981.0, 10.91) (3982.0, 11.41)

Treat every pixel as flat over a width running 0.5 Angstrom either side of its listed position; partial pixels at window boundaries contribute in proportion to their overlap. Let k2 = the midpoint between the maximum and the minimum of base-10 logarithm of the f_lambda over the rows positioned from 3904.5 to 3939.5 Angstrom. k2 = 1.15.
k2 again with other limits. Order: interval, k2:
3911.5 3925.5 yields 1.19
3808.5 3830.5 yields 1.06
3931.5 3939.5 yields 1.12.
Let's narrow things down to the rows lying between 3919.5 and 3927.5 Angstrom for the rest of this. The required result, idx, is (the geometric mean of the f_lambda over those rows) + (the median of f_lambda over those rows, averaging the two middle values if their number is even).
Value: 30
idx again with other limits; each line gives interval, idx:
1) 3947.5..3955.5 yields 28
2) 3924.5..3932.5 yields 30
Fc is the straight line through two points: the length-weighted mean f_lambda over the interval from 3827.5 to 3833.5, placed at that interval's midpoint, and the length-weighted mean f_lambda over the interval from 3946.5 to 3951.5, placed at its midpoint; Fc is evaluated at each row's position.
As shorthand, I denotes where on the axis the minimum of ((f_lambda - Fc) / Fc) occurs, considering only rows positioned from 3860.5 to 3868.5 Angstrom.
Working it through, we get 3862.0 Angstrom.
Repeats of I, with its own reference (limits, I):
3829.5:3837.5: 3837.0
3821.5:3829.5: 3829.0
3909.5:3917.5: 3916.0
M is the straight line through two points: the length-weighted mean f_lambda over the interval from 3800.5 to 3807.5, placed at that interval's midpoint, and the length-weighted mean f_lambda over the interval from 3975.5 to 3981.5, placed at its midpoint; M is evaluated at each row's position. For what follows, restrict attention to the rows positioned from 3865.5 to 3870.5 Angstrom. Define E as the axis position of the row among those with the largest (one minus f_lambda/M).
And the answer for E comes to 3868.0 Angstrom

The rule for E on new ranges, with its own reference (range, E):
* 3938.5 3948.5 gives 3945.0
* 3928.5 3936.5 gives 3935.0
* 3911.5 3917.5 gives 3916.0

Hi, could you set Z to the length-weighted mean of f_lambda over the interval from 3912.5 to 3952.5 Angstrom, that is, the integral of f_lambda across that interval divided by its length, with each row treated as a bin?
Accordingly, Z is 14.6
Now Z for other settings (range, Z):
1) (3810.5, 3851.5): 10.7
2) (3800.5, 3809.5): 9.7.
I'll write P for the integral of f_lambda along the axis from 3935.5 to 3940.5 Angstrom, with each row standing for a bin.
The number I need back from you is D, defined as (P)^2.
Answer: 5115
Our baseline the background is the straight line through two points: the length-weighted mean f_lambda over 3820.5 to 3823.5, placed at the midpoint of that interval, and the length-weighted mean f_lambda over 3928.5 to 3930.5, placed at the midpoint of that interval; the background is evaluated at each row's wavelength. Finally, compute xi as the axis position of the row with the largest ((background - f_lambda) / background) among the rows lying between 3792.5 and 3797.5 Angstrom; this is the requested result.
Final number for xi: 3797.0 Angstrom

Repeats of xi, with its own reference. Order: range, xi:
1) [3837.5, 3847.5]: 3838.0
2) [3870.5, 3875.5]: 3872.0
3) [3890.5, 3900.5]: 3891.0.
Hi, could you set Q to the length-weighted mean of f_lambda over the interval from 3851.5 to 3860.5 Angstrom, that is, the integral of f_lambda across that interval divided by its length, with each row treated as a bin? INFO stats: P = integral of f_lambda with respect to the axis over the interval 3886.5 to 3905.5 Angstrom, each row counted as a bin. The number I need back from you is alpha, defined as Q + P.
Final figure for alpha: 189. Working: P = 174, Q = 14.7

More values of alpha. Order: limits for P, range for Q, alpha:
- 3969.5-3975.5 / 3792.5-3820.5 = 39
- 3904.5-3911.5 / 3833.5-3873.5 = 115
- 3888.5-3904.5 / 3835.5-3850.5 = 153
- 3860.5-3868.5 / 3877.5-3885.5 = 124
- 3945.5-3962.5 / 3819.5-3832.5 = 241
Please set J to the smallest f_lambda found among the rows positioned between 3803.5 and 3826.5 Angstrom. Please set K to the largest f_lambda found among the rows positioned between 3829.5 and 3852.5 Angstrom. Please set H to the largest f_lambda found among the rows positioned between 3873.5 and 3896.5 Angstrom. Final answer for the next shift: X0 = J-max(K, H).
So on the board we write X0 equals -5.2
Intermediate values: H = 15.03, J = 9.999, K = 15.15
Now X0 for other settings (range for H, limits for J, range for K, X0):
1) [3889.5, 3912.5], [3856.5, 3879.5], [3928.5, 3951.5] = -3.2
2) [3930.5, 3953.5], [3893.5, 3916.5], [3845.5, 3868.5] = -7.1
